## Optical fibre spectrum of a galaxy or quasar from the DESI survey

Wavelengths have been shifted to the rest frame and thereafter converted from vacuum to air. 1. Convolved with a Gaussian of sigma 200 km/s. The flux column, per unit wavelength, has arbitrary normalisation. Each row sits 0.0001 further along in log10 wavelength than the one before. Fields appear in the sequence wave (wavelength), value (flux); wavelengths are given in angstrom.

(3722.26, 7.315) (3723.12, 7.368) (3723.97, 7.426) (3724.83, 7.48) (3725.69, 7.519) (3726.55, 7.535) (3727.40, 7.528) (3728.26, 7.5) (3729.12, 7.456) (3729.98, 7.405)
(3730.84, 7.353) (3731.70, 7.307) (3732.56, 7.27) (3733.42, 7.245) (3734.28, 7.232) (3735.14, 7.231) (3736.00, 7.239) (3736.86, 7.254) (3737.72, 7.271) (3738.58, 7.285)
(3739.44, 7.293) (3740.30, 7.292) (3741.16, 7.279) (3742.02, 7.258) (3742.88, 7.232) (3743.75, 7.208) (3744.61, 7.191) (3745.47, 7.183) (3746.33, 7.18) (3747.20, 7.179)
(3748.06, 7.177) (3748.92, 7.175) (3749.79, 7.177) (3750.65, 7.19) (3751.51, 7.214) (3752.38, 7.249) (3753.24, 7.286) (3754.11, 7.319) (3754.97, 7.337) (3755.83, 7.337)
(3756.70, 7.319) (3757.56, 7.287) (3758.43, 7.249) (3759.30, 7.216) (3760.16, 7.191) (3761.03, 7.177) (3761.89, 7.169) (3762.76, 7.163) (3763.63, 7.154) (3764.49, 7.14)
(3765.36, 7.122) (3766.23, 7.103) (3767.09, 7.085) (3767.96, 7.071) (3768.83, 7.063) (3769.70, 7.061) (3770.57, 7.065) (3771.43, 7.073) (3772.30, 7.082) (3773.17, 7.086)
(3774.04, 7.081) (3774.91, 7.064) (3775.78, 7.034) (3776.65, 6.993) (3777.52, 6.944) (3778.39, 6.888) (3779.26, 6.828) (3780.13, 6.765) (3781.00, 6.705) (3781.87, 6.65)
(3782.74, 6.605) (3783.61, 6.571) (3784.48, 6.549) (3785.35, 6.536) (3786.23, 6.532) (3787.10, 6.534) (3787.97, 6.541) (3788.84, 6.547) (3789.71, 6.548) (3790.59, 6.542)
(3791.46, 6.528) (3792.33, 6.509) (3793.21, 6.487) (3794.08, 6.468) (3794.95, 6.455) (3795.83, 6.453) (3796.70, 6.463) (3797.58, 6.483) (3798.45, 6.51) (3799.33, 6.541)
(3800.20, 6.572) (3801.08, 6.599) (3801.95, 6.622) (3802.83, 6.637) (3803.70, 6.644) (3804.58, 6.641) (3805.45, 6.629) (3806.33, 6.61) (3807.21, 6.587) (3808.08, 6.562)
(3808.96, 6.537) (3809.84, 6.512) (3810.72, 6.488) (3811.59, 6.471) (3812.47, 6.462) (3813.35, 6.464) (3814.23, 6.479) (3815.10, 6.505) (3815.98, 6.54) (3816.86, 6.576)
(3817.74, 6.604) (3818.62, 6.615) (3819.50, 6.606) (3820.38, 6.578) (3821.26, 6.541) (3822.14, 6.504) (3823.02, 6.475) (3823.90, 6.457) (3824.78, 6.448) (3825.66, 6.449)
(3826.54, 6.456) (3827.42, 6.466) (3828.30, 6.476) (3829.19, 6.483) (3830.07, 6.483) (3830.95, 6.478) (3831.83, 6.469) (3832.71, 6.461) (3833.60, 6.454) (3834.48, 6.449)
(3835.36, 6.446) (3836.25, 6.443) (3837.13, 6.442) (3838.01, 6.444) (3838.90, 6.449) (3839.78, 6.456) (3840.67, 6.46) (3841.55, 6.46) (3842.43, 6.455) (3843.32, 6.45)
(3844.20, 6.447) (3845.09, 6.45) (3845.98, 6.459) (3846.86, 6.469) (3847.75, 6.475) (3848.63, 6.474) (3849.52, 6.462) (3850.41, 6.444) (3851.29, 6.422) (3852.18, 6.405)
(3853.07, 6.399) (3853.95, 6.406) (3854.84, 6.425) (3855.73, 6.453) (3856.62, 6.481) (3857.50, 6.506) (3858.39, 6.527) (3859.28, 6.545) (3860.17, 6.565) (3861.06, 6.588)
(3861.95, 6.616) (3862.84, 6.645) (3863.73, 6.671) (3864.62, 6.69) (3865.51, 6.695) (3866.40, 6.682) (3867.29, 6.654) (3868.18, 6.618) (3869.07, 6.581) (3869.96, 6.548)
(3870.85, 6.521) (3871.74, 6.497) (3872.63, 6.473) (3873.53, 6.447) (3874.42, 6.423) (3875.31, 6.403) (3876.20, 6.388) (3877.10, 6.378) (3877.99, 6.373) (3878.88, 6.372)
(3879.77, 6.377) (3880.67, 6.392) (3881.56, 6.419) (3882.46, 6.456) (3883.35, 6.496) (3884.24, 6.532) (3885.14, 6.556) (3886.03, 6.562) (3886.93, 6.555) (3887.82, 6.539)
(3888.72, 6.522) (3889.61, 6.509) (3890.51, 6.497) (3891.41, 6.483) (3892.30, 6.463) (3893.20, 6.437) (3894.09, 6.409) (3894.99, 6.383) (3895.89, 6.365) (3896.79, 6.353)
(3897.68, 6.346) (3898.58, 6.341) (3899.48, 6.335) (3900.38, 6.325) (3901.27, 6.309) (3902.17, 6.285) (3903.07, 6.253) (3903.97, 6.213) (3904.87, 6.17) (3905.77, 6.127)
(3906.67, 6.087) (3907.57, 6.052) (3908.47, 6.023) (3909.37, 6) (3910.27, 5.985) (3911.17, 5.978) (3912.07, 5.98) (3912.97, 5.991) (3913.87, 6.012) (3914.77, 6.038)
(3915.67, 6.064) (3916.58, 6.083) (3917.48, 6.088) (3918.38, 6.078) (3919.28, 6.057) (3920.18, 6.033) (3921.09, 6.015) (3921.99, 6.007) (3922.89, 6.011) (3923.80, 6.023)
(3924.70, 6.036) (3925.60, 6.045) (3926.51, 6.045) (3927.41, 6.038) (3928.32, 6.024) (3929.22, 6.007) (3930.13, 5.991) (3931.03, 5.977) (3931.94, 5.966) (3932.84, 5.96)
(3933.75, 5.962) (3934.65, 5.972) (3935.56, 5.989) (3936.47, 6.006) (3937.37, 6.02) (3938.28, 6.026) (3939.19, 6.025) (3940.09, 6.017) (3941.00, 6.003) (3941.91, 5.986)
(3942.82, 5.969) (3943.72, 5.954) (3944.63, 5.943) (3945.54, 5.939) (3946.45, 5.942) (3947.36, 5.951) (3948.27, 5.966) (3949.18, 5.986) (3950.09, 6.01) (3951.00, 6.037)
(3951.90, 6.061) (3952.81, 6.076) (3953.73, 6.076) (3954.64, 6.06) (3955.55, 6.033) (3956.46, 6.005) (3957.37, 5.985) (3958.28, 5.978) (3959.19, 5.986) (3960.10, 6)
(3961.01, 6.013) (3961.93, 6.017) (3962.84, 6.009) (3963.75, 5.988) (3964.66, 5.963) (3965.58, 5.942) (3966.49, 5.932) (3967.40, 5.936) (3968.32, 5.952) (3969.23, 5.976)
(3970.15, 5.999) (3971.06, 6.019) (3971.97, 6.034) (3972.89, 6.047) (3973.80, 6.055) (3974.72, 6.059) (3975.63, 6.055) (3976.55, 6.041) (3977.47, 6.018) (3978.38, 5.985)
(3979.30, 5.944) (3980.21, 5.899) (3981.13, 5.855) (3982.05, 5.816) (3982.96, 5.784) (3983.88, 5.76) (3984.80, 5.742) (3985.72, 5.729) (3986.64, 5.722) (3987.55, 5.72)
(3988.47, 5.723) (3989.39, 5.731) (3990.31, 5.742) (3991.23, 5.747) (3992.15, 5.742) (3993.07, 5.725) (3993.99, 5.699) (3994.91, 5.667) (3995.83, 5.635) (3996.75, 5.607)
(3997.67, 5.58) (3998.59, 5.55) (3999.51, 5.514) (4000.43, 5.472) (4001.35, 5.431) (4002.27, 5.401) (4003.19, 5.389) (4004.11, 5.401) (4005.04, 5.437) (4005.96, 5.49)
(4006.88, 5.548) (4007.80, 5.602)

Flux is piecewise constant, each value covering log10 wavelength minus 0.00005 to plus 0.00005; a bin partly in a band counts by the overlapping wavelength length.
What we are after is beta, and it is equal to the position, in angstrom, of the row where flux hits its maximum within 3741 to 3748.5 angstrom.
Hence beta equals 3741.16 angstrom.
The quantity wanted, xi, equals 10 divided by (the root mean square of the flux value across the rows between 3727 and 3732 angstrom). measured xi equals 1.35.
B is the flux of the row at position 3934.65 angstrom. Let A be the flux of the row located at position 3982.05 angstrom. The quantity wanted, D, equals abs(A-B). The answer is 0.2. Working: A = 5.816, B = 5.972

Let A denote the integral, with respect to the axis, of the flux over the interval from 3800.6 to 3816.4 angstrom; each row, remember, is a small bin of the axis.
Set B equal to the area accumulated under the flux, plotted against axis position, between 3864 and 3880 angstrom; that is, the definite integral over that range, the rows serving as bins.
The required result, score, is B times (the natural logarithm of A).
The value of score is 484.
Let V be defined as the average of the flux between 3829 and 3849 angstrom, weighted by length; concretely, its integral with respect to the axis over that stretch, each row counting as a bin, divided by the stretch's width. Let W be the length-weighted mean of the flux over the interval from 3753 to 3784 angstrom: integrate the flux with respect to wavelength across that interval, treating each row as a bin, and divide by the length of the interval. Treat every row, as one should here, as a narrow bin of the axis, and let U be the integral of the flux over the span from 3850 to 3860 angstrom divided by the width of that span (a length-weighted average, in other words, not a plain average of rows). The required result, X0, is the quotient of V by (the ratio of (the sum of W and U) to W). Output 3.37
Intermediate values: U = 6.46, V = 6.46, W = 7.1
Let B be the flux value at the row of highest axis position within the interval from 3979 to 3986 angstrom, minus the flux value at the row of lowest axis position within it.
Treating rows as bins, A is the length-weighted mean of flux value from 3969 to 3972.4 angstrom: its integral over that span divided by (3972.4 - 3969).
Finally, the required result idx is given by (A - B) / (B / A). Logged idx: -174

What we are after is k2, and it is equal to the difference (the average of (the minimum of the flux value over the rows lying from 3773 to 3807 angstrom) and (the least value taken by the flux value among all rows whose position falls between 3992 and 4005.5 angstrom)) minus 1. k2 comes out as 4.9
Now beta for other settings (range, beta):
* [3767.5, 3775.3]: 3773.17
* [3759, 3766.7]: 3759.30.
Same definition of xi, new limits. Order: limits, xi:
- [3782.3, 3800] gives 1.53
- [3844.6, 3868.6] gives 1.53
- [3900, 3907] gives 1.61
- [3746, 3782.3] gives 1.41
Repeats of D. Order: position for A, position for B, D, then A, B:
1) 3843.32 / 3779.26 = 0.4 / 6.45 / 6.828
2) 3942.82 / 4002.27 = 0.6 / 5.969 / 5.401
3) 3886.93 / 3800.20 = 0.0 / 6.555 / 6.572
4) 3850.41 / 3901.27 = 0.1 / 6.444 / 6.309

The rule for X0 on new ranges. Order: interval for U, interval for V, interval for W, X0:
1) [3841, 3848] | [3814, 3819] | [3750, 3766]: 3.46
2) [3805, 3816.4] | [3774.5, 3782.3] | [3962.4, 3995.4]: 3.26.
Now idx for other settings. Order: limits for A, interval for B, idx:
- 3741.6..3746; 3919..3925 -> -2486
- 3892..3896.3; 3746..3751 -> 4096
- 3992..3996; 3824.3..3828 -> 1794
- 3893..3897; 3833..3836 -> -5102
